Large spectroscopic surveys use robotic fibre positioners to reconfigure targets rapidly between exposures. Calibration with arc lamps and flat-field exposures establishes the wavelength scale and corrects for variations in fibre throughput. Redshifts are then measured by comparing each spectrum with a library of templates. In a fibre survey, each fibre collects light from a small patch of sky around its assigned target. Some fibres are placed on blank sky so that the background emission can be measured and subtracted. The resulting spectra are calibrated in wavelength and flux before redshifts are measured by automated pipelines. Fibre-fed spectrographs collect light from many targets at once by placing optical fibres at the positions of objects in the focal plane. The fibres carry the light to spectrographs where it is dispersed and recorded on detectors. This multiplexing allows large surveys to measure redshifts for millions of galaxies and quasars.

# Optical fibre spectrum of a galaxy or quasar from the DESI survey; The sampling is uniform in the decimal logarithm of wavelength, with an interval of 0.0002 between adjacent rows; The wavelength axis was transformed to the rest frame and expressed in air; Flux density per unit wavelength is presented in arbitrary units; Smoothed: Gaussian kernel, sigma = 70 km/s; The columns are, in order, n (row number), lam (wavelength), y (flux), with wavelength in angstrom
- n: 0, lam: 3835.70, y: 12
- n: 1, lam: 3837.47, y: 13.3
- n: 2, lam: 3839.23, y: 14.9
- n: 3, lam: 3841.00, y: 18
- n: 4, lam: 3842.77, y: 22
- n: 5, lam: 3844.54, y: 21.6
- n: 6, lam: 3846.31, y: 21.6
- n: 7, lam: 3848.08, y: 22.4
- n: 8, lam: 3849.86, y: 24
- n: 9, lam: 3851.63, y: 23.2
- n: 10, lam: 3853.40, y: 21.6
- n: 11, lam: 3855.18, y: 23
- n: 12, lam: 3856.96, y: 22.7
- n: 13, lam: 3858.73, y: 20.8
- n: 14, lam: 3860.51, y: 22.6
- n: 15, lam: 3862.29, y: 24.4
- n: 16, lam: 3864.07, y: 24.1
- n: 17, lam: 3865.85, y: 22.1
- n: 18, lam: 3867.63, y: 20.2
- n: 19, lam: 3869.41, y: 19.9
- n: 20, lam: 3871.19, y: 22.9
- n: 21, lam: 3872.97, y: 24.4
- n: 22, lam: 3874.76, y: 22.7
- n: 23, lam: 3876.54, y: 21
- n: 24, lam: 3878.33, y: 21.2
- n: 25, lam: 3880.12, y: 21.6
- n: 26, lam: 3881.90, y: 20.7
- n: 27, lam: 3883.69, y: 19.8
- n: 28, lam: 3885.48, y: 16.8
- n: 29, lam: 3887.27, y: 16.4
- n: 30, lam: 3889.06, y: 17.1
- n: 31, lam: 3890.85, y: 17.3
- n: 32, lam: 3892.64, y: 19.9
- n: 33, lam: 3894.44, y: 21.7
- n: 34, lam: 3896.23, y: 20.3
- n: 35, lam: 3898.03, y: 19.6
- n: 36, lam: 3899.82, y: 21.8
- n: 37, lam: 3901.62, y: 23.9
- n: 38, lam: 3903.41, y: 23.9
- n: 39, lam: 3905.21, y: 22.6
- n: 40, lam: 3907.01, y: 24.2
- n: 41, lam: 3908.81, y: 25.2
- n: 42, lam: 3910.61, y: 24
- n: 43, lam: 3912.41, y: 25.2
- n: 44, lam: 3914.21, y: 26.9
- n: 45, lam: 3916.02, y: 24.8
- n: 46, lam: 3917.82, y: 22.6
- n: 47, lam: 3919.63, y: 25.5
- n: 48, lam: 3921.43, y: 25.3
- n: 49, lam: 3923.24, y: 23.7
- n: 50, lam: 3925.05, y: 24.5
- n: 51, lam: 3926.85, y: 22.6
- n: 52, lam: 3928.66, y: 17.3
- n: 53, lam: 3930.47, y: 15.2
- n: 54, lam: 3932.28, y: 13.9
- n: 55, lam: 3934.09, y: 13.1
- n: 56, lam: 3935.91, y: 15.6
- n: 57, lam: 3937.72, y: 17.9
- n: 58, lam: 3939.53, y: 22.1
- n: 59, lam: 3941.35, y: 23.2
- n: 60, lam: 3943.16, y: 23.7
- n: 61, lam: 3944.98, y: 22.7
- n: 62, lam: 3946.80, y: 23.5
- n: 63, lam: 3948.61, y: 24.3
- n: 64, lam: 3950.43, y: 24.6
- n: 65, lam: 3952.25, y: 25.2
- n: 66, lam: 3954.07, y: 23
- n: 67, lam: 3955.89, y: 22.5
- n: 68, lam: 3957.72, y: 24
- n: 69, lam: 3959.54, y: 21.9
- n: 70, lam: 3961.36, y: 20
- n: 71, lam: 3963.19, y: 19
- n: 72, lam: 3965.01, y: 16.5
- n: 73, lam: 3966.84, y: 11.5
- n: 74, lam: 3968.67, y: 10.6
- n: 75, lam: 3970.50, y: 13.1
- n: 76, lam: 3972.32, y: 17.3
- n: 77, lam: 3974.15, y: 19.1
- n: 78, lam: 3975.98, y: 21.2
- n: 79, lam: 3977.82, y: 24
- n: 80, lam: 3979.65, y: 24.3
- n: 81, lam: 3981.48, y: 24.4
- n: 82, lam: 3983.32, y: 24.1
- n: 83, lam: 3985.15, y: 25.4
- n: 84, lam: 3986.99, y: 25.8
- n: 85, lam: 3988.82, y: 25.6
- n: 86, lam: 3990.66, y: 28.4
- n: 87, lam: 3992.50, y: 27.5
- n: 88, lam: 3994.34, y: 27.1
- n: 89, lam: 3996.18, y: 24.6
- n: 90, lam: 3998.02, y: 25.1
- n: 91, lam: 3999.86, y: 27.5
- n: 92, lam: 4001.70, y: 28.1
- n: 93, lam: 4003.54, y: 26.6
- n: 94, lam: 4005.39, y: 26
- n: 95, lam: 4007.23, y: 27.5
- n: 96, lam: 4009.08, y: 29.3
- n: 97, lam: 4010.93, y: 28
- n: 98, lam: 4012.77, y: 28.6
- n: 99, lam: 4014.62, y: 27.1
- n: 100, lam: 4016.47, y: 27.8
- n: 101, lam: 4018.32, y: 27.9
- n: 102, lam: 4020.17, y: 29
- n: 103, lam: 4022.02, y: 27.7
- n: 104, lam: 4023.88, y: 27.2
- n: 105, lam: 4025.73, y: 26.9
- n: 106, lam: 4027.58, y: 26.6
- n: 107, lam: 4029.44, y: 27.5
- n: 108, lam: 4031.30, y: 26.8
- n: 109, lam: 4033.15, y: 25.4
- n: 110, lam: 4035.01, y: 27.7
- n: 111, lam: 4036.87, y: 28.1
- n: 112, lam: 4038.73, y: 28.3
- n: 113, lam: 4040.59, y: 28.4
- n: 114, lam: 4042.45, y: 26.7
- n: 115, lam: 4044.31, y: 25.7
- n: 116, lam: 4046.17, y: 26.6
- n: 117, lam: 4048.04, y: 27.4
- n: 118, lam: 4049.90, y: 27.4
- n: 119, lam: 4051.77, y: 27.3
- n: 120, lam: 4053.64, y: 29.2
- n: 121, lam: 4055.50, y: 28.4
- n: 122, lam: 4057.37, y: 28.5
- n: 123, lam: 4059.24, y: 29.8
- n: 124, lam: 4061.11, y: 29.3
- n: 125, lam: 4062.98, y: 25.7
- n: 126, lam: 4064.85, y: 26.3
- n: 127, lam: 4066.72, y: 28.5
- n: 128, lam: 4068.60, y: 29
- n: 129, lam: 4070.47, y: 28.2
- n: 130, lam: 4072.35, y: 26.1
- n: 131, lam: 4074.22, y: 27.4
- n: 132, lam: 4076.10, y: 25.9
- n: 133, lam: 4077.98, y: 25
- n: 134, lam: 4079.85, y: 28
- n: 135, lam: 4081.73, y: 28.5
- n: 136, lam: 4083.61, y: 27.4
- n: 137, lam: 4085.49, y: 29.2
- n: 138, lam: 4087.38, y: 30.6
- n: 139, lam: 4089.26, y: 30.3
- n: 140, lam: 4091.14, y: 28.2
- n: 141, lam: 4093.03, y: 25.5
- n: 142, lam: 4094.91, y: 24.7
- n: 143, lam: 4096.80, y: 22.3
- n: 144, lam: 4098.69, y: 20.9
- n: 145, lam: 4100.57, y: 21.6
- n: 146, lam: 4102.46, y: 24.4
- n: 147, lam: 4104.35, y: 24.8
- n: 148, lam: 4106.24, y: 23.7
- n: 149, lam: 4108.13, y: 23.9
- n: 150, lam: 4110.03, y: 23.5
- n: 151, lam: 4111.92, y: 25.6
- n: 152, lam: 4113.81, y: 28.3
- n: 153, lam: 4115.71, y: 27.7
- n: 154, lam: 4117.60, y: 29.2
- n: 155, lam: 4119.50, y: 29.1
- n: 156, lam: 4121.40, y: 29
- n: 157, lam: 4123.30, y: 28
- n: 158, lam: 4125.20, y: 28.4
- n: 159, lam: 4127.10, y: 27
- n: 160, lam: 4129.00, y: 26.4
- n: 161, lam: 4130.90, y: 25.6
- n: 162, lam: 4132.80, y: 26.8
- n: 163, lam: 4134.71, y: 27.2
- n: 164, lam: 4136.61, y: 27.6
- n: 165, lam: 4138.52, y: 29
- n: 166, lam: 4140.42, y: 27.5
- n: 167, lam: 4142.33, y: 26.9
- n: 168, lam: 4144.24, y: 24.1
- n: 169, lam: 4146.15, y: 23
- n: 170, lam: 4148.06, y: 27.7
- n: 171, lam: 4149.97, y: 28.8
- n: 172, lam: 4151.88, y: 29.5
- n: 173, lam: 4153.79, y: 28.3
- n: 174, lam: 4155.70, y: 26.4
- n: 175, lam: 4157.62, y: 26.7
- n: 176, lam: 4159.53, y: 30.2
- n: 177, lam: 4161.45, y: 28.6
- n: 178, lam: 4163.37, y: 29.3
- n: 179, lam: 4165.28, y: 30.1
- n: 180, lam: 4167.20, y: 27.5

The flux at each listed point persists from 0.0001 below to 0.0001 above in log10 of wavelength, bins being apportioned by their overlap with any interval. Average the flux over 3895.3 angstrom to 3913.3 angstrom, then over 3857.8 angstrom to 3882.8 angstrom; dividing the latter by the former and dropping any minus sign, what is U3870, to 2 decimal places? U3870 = 0.96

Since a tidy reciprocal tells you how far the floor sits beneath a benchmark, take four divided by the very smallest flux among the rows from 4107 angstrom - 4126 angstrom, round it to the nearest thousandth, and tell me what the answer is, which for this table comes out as 0.170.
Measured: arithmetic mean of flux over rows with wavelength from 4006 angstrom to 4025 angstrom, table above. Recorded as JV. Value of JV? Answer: 28.0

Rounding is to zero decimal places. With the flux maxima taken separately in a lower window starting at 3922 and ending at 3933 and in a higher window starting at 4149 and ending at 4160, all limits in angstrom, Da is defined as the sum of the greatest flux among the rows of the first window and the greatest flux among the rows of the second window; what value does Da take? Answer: 55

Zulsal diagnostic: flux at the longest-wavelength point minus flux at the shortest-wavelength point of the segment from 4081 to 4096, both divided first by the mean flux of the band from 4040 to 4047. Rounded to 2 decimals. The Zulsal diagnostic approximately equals -0.14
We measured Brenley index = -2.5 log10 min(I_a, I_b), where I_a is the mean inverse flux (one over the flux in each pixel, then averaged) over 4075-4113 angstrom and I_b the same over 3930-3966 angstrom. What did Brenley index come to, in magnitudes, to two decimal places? 3.51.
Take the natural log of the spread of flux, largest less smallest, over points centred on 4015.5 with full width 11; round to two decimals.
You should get 0.64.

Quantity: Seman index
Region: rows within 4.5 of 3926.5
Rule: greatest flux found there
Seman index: 24.5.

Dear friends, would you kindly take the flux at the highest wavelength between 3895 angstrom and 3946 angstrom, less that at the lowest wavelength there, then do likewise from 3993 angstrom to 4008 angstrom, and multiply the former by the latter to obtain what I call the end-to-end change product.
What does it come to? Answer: 1.0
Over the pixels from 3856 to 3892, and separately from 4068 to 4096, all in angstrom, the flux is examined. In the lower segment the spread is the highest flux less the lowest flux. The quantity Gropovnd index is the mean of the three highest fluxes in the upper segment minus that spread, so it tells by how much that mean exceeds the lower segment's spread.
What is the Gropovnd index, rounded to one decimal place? 22.0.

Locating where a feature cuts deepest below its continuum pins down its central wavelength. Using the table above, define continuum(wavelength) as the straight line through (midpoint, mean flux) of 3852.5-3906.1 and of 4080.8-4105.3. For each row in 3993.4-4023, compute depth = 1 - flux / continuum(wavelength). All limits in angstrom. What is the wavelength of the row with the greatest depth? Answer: 3996.18 angstrom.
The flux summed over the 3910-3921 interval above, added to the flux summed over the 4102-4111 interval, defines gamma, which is 269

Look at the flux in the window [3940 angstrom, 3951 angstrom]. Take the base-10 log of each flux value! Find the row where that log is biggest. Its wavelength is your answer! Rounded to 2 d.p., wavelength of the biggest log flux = 3950.43 angstrom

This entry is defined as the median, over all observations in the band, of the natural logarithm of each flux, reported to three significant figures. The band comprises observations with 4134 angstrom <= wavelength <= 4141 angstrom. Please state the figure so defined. 3.32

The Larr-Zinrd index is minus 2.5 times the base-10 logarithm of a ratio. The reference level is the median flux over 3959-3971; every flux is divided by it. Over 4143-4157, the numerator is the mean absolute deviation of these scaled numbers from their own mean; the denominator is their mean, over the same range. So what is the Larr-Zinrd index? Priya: 2.8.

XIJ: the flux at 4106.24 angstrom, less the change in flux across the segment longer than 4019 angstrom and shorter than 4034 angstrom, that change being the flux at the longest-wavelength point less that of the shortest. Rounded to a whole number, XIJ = 27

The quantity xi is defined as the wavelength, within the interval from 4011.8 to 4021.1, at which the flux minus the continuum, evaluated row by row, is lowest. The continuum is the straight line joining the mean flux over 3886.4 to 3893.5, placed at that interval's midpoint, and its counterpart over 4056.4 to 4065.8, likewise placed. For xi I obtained 4014.62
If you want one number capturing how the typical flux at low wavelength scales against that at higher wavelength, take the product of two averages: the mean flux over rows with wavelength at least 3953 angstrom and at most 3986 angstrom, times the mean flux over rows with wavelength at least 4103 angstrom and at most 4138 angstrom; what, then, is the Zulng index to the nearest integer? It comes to 538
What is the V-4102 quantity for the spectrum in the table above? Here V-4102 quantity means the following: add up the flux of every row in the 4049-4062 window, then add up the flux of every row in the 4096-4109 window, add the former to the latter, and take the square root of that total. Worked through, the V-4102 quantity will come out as 19.0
